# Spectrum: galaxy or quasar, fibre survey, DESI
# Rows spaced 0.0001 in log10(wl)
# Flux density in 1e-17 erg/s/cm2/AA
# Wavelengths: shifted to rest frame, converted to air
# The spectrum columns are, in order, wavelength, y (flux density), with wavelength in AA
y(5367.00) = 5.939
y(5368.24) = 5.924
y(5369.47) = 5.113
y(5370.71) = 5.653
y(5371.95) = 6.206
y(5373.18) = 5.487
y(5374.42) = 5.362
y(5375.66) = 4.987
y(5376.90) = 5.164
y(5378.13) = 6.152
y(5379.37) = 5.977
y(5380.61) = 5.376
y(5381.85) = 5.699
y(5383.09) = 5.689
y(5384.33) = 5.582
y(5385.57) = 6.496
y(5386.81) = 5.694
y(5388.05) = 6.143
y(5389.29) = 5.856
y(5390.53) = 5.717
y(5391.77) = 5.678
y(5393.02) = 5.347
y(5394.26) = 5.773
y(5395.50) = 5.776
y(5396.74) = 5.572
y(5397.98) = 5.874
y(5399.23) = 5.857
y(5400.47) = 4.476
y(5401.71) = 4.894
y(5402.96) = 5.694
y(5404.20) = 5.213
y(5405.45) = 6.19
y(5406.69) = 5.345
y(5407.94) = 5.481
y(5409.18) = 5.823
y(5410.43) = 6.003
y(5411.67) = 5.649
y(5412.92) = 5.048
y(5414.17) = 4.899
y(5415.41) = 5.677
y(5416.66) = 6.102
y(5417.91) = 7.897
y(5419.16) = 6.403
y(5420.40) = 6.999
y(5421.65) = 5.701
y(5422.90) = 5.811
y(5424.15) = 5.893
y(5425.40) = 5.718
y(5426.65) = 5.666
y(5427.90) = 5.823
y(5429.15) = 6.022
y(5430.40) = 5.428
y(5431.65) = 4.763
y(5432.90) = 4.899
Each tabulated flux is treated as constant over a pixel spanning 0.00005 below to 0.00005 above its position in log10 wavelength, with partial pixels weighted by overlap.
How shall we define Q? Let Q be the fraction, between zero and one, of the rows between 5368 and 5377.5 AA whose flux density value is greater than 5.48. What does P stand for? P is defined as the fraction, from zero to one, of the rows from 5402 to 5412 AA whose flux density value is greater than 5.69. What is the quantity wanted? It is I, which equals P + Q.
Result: 1.0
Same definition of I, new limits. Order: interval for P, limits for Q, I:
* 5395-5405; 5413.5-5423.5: 1.4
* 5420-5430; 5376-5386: 1.6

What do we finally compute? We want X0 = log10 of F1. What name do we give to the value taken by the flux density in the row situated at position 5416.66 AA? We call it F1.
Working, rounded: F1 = 6.102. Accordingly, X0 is 0.785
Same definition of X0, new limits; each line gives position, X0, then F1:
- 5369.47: 0.709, 5.113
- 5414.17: 0.690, 4.899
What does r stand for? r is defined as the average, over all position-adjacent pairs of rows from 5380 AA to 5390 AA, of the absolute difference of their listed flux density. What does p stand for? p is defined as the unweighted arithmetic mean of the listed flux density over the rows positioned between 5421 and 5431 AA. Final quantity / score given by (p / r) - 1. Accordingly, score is 13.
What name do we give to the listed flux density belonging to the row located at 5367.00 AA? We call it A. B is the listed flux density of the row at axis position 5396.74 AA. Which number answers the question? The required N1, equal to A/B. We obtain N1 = 1.07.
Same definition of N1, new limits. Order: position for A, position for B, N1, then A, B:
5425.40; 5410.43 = 0.95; 5.718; 6.003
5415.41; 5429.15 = 0.94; 5.677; 6.022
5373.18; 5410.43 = 0.91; 5.487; 6.003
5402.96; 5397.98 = 0.97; 5.694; 5.874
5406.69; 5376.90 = 1.04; 5.345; 5.164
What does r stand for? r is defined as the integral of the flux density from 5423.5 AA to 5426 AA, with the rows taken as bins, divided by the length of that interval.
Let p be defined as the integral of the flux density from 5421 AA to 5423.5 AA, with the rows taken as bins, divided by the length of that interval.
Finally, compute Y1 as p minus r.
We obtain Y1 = 0.0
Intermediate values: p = 5.76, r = 5.80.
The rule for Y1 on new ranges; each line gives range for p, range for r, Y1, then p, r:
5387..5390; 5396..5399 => 0.2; 5.95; 5.74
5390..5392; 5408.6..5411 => -0.2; 5.70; 5.90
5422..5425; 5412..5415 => 0.7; 5.82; 5.09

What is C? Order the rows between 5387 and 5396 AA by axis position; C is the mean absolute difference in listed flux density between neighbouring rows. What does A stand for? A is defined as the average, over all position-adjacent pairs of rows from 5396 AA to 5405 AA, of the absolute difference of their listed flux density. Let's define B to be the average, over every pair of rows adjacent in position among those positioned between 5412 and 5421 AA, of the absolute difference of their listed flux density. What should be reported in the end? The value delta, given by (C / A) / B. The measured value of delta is 0.4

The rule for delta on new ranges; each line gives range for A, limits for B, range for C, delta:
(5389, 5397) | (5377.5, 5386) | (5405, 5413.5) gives 6.1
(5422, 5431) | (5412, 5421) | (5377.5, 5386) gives 1.9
